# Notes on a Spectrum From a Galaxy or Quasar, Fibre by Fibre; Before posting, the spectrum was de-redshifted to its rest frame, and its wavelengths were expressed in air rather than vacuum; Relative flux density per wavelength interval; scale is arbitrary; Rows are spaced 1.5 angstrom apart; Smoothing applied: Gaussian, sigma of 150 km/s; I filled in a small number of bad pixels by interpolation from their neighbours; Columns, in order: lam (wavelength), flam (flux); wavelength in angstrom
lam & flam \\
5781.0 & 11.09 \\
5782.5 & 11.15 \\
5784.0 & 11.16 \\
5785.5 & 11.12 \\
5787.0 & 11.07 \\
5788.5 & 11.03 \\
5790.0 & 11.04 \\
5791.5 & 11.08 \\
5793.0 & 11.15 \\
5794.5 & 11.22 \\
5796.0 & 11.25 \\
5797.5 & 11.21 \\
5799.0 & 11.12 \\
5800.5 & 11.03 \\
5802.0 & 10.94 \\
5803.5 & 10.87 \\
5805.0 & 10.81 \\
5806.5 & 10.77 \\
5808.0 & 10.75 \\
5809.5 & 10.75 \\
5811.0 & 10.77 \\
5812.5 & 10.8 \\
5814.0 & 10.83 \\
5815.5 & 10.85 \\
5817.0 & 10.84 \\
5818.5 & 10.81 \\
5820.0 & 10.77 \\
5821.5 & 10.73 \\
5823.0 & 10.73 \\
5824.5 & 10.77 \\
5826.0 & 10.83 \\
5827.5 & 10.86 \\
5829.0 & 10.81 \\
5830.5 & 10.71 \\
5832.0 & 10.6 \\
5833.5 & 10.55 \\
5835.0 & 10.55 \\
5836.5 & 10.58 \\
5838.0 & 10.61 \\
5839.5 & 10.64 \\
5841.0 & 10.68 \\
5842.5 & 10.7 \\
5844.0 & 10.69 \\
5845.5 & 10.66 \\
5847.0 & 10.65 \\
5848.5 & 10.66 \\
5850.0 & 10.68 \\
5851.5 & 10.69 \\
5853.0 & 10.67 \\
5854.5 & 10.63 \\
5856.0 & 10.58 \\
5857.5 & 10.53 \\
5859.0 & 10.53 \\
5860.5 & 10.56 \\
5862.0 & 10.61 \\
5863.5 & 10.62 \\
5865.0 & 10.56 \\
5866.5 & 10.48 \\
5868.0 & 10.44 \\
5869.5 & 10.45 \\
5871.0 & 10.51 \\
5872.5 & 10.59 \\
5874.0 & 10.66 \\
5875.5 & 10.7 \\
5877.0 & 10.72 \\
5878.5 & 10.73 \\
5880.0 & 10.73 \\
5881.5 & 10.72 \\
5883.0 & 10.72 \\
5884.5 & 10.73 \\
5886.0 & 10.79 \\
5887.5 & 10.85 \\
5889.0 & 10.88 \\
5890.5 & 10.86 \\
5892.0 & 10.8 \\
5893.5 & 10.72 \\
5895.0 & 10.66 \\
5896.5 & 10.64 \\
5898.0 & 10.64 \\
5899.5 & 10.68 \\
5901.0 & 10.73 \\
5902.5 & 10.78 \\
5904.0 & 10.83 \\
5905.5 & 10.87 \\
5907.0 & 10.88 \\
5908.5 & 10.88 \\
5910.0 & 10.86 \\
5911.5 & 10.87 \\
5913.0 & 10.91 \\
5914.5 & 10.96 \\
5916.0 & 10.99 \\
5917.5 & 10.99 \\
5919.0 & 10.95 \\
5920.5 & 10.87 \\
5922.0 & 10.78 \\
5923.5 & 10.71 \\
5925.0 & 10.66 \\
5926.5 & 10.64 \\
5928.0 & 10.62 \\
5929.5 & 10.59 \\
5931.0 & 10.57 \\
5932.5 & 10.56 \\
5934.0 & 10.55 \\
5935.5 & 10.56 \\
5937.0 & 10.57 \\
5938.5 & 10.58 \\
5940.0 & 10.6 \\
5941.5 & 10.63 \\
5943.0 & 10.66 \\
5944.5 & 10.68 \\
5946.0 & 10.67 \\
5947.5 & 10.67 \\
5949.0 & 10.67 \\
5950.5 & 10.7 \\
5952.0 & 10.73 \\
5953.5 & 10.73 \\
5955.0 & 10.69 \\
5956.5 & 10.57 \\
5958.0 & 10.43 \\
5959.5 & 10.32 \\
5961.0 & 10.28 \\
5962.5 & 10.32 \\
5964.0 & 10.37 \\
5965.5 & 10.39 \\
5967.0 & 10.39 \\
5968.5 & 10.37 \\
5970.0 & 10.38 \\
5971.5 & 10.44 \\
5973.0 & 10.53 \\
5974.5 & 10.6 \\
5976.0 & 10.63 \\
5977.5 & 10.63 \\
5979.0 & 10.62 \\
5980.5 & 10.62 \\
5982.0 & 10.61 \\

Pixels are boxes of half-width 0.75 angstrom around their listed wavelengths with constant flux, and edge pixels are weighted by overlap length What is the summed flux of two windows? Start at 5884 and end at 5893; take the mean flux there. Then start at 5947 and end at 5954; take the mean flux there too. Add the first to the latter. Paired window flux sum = 21.5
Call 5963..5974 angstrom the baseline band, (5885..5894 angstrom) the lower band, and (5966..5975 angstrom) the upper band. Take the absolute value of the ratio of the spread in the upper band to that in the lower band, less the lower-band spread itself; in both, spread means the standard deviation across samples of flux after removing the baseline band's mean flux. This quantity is 1.5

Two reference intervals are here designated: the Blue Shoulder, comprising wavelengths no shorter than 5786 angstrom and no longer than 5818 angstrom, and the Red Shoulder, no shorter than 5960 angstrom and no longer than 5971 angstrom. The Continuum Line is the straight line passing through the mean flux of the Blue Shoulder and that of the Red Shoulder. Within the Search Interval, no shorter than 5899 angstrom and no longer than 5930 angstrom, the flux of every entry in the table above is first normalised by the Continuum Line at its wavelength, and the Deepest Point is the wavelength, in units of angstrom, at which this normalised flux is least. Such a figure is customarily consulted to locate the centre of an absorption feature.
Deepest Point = 5899.5 angstrom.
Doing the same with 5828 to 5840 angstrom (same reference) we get 5833.5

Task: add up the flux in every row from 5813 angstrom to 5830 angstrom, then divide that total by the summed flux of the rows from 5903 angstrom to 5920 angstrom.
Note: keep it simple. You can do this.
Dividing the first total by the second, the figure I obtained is 0.99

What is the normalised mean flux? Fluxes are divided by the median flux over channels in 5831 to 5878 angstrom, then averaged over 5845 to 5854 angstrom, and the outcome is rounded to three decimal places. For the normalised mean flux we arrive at 1.005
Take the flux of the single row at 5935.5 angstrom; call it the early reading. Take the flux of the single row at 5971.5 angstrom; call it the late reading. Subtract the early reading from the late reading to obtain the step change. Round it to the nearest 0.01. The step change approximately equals -0.12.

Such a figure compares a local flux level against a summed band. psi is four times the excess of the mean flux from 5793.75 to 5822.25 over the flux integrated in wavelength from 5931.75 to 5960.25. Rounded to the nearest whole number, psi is -1166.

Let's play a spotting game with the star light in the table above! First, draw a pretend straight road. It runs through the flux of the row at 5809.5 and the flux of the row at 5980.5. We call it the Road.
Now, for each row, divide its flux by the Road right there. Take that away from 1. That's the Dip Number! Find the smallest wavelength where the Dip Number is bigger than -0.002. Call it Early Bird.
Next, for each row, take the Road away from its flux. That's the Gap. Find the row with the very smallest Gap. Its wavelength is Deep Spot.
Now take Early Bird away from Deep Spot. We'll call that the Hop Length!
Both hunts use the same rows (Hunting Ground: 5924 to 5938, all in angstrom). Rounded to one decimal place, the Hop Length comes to 9.0 angstrom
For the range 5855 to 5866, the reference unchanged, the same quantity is 1.5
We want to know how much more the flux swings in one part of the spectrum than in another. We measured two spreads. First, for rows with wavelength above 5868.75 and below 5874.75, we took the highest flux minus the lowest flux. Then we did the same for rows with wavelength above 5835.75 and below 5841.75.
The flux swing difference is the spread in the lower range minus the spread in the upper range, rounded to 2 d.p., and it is -0.11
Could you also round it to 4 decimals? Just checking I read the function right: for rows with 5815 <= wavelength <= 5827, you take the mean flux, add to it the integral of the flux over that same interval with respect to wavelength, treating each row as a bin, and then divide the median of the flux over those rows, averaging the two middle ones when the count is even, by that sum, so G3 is 0.0769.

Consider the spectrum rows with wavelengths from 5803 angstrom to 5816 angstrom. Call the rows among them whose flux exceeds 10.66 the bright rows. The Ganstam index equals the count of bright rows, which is 9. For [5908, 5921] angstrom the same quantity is 9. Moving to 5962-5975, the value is 0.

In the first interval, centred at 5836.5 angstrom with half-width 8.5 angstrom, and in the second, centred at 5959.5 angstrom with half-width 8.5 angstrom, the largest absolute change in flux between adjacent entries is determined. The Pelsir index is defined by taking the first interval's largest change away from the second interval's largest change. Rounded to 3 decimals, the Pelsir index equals 0.030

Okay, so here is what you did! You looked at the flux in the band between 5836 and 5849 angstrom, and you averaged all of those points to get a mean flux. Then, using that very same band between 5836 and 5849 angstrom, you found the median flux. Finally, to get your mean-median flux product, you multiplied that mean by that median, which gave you 113.6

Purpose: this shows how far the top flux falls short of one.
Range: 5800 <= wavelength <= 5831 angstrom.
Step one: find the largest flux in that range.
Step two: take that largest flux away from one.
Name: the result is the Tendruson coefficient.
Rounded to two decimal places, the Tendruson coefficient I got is -10.03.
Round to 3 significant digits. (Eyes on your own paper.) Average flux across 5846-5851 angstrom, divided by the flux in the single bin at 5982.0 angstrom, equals 1.01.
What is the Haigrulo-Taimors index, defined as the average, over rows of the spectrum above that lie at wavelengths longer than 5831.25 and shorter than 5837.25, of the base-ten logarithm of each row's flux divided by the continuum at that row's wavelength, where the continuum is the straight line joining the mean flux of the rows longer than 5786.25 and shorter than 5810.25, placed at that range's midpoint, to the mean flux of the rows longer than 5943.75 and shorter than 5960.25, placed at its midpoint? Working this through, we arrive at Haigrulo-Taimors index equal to -0.014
